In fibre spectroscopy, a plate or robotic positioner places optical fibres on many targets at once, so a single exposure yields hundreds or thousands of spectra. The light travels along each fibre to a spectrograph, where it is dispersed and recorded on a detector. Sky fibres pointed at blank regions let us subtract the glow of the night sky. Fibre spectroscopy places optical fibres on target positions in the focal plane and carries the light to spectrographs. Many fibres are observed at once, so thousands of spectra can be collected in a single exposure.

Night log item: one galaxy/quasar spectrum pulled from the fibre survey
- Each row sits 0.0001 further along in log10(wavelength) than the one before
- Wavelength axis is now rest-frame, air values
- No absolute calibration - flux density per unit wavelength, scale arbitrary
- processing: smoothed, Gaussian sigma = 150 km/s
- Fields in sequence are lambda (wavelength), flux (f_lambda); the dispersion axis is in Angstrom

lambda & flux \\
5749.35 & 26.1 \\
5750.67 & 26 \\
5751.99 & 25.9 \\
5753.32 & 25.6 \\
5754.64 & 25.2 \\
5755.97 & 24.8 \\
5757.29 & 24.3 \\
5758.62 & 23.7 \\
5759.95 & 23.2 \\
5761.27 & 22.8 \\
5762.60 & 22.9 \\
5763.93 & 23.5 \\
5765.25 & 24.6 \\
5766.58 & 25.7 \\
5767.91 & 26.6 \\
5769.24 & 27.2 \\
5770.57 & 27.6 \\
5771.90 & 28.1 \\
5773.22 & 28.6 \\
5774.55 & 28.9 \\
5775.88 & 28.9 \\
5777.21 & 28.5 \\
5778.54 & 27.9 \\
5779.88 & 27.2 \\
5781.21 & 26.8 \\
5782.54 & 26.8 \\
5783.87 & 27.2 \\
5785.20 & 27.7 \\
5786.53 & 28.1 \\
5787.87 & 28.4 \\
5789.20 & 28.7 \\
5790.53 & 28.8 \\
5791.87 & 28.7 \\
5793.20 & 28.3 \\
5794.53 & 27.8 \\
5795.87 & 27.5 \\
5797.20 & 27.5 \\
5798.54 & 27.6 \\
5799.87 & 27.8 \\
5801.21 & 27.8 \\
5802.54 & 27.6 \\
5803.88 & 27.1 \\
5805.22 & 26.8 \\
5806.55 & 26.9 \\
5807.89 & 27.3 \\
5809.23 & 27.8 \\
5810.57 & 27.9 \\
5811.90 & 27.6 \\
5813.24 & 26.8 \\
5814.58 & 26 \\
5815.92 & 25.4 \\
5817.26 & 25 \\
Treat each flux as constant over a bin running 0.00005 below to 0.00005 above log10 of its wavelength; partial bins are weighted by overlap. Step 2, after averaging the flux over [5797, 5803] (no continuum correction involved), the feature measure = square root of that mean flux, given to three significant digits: 5.26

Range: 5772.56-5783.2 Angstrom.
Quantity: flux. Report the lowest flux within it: 26.8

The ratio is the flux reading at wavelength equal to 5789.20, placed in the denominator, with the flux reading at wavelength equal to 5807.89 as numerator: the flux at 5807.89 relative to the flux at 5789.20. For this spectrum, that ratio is 0.95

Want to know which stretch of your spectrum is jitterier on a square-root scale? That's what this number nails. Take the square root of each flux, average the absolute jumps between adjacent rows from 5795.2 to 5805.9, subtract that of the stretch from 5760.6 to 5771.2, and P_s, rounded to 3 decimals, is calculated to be -0.051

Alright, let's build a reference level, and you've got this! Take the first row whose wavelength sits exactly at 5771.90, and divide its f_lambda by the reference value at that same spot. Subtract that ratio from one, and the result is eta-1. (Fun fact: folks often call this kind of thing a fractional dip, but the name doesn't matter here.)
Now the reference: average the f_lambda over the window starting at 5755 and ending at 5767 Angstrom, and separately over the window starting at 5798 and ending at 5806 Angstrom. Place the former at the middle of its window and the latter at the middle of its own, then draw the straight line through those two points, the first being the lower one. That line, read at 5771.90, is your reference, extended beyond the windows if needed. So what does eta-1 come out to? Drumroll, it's -0.13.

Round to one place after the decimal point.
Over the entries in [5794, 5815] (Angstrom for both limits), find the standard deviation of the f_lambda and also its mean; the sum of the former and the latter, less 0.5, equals 27.4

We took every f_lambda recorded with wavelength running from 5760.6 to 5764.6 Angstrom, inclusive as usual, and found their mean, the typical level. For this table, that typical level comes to 23.1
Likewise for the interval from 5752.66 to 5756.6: 25.2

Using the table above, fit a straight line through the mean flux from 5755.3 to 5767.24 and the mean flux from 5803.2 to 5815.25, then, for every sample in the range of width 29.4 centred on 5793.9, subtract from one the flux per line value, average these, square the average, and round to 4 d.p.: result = 0.0036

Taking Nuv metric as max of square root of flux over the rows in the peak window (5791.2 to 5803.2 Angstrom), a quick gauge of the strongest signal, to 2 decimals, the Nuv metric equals 5.36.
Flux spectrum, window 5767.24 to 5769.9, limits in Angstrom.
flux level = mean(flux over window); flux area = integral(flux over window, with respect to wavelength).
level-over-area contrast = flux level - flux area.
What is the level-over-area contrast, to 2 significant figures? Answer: -45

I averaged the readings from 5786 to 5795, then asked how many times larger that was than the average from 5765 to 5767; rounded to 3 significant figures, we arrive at 1.13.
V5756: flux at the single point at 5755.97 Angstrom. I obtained 24.8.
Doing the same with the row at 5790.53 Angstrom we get 28.8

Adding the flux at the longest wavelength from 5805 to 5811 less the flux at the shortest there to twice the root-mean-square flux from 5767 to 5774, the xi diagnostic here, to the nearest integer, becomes 56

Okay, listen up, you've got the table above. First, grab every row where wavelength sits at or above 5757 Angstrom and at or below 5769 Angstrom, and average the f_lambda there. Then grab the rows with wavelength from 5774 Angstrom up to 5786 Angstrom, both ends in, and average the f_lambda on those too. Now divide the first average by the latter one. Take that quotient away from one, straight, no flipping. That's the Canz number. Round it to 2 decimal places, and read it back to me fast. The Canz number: 0.13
